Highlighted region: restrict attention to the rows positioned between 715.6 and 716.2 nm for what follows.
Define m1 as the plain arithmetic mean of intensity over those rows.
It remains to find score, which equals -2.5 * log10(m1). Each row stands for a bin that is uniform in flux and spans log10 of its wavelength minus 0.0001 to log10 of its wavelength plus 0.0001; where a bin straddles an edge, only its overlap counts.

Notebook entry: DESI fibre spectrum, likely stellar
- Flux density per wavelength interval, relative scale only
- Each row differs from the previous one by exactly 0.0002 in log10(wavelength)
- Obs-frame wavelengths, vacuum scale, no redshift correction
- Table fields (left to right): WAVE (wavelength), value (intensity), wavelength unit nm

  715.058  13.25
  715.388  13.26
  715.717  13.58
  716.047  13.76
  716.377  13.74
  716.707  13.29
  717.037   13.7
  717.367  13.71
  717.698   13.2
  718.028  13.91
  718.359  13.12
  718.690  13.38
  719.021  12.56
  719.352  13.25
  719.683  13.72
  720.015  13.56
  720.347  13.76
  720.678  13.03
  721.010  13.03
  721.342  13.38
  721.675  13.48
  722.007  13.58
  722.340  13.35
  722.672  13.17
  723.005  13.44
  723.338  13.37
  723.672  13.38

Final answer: -2.84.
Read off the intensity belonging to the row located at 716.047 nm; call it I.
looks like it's 13.76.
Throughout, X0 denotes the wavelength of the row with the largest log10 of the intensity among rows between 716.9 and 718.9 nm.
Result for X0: 718.028 nm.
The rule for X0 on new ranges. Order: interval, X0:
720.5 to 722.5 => 722.007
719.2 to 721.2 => 720.347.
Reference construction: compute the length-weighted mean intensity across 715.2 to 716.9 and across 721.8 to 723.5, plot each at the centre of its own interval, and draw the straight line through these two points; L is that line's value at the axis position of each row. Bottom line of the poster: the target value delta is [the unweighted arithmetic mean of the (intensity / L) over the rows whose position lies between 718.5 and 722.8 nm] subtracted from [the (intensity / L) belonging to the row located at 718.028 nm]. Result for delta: 0.039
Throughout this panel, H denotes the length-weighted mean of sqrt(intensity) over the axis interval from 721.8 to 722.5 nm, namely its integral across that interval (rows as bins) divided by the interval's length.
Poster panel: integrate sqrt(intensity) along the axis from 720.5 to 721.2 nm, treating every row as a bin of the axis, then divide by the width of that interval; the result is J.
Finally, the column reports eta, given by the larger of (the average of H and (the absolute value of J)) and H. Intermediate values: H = 3.67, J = 3.62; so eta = 3.670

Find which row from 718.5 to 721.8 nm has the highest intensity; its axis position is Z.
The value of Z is 720.347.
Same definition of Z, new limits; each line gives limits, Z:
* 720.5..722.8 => 722.007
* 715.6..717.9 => 716.047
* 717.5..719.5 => 718.028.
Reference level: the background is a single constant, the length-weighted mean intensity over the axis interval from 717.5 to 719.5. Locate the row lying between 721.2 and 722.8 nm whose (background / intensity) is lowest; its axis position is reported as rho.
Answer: 722.007 nm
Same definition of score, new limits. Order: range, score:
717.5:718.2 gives -2.83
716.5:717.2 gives -2.83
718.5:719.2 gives -2.78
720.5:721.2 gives -2.79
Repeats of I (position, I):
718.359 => 13.12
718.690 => 13.38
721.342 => 13.38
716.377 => 13.74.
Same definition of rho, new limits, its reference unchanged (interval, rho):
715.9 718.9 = 718.028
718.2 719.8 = 719.683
